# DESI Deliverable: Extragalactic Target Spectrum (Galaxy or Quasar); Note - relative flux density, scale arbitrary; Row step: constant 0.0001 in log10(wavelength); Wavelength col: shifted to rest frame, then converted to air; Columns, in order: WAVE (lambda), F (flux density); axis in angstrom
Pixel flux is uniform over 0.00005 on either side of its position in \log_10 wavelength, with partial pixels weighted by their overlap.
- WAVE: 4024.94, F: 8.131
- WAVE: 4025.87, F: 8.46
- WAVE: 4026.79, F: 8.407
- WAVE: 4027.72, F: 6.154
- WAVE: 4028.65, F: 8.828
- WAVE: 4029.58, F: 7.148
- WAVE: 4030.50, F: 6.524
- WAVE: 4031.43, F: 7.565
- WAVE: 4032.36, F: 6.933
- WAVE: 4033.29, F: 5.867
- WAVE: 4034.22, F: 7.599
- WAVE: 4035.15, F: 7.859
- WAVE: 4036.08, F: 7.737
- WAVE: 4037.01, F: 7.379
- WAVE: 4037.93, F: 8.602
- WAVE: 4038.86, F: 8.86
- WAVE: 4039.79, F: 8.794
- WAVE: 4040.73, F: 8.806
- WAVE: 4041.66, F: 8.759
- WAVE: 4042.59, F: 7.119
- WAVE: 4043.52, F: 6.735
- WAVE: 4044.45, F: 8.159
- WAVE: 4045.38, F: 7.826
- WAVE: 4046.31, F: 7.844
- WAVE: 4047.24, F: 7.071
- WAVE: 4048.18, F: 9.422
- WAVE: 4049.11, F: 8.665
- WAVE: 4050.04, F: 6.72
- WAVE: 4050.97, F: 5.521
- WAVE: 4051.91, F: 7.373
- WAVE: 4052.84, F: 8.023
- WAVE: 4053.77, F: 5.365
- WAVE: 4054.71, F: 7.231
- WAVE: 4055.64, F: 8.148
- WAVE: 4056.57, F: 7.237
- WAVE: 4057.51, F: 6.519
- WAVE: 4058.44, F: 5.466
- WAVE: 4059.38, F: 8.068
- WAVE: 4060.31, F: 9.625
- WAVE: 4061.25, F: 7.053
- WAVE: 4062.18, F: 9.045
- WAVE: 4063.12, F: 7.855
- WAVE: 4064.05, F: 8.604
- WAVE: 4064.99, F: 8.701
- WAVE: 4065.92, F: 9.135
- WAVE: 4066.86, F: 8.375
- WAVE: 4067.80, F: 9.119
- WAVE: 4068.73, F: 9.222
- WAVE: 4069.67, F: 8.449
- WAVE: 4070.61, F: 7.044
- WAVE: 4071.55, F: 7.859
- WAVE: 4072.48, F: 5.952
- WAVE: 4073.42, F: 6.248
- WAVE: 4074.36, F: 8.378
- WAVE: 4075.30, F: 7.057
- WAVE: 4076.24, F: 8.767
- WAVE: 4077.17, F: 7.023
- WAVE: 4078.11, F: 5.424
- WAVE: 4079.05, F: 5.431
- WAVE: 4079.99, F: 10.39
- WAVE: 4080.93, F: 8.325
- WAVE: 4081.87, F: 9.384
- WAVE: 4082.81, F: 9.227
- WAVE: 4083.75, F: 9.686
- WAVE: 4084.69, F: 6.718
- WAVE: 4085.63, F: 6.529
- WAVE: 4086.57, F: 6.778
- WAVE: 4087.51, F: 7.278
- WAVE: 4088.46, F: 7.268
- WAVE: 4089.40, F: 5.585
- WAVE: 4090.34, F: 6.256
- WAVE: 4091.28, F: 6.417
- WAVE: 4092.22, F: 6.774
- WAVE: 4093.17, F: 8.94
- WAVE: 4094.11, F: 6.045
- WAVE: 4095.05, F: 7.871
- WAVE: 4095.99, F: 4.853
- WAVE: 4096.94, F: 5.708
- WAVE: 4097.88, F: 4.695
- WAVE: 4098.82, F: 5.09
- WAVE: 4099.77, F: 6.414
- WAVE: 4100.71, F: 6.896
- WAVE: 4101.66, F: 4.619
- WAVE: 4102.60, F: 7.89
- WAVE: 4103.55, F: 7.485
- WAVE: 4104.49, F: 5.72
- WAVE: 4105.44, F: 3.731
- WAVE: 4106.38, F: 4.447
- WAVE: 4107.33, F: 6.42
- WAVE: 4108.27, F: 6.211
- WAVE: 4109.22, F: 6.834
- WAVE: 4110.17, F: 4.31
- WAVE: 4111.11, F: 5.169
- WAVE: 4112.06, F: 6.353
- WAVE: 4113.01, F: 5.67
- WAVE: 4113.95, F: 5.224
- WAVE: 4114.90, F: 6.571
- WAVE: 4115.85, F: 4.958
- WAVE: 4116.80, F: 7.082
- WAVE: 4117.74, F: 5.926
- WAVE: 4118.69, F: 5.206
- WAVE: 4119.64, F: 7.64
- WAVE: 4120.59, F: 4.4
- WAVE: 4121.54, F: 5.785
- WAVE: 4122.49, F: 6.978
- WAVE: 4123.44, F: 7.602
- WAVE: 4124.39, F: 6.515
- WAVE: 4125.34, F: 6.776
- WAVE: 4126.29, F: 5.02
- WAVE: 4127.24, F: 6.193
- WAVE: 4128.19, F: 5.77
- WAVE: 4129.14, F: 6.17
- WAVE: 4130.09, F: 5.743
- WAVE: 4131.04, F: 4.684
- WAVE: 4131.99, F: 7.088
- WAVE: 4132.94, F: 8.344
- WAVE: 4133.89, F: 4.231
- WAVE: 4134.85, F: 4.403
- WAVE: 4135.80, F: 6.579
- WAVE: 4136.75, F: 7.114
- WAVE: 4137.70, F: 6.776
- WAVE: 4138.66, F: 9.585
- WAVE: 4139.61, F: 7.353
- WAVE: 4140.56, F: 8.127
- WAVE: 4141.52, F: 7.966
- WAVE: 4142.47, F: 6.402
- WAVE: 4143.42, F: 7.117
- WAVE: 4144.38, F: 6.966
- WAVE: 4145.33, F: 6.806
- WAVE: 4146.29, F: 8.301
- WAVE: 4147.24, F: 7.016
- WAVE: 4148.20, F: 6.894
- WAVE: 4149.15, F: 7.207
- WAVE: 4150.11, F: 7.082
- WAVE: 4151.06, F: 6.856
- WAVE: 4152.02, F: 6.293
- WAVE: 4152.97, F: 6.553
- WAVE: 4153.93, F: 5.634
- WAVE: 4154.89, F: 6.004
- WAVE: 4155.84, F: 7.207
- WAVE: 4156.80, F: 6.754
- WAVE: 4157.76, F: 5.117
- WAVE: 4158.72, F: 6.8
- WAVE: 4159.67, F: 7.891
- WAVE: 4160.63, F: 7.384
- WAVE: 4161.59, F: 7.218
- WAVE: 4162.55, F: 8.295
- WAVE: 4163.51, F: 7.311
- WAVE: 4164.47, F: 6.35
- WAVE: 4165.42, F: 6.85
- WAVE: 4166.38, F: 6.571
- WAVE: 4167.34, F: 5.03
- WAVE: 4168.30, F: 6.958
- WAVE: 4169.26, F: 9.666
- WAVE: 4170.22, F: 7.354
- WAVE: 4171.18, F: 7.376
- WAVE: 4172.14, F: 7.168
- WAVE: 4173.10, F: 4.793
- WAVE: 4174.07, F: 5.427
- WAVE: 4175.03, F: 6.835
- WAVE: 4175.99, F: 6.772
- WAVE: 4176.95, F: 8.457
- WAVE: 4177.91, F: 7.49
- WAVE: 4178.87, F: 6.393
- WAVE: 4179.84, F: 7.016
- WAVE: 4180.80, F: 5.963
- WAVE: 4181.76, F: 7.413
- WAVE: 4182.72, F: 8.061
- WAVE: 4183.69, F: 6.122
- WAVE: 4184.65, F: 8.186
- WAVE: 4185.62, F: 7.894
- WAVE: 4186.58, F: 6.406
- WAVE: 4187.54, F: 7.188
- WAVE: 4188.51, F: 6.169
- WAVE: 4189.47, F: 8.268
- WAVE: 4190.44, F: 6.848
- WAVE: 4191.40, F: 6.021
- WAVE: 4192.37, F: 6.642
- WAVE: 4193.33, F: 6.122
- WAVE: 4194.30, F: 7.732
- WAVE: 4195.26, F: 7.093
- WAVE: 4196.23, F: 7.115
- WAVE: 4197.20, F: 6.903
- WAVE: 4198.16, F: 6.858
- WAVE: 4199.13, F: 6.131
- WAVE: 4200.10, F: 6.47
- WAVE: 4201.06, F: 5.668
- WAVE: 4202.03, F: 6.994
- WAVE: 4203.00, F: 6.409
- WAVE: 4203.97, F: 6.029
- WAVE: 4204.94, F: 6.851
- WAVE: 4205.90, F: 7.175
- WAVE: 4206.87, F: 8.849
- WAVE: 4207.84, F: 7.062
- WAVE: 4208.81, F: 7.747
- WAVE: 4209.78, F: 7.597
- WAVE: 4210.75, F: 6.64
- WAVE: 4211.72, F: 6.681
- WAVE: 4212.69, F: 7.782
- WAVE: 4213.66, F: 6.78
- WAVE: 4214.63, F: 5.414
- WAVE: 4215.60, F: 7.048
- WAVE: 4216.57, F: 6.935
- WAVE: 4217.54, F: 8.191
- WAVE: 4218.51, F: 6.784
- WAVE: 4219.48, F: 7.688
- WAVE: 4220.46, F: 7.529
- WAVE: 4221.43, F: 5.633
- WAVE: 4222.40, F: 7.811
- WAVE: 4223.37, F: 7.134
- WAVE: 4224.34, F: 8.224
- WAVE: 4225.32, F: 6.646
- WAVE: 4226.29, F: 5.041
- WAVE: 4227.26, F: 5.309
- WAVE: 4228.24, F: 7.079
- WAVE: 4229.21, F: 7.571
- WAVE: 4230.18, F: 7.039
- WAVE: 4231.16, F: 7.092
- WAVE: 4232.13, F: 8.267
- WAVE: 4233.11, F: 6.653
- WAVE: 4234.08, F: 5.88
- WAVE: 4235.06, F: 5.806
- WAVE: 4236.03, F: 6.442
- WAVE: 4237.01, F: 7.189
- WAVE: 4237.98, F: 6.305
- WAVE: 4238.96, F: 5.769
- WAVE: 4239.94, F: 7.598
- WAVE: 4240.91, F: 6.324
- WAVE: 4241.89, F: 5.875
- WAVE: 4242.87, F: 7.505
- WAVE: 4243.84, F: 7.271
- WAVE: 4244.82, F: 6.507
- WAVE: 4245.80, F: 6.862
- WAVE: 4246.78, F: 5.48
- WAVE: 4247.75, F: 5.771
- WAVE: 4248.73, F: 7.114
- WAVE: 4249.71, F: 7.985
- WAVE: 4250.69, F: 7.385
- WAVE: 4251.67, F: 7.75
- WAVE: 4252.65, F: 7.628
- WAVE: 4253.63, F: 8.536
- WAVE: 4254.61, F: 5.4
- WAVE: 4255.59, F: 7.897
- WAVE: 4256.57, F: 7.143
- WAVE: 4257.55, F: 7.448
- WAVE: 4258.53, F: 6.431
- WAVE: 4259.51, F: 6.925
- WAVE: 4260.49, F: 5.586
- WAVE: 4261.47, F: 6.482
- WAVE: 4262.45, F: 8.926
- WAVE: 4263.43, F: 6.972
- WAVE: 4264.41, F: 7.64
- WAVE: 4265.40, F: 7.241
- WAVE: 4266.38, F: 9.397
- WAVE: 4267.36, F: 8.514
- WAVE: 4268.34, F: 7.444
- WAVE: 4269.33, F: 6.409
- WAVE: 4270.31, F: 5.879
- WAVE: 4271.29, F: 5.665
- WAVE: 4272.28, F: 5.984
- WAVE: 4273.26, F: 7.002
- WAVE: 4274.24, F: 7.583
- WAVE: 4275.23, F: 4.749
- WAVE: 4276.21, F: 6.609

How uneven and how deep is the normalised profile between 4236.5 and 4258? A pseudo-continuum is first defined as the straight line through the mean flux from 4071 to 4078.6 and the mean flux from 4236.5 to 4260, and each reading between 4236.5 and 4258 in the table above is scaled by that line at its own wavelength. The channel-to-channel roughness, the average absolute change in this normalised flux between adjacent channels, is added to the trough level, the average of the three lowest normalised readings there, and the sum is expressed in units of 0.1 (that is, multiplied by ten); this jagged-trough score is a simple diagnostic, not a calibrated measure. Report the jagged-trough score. 9.4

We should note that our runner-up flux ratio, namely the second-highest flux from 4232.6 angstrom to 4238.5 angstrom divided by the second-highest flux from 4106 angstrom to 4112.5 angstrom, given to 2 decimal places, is 1.04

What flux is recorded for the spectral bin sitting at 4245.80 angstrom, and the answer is 6.862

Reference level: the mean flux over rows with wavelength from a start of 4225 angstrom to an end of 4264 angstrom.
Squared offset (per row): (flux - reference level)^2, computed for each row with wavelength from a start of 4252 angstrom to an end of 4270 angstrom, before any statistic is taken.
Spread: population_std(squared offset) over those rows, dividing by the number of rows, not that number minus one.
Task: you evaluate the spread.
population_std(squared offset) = 1.8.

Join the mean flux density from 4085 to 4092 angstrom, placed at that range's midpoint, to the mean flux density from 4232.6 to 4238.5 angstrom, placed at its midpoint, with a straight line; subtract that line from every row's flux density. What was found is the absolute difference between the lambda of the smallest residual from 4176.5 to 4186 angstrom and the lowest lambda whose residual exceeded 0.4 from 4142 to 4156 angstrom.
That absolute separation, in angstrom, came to 37.4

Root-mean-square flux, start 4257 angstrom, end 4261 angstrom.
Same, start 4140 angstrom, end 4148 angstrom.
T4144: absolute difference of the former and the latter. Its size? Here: 0.73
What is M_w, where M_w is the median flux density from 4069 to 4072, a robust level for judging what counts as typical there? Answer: 7.86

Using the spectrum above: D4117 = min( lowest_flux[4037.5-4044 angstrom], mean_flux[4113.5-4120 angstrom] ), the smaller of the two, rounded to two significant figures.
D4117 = 6.1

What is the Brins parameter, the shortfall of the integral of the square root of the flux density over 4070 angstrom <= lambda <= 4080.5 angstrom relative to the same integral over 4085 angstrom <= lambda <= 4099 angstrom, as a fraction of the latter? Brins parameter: 0.2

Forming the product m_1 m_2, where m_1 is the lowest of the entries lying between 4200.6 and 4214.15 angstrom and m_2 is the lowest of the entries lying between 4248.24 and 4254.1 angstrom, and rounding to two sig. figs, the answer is 40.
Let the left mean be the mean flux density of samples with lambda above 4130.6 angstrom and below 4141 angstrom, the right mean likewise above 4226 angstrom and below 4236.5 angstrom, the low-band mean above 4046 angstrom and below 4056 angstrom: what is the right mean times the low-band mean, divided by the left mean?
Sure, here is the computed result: 7.2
